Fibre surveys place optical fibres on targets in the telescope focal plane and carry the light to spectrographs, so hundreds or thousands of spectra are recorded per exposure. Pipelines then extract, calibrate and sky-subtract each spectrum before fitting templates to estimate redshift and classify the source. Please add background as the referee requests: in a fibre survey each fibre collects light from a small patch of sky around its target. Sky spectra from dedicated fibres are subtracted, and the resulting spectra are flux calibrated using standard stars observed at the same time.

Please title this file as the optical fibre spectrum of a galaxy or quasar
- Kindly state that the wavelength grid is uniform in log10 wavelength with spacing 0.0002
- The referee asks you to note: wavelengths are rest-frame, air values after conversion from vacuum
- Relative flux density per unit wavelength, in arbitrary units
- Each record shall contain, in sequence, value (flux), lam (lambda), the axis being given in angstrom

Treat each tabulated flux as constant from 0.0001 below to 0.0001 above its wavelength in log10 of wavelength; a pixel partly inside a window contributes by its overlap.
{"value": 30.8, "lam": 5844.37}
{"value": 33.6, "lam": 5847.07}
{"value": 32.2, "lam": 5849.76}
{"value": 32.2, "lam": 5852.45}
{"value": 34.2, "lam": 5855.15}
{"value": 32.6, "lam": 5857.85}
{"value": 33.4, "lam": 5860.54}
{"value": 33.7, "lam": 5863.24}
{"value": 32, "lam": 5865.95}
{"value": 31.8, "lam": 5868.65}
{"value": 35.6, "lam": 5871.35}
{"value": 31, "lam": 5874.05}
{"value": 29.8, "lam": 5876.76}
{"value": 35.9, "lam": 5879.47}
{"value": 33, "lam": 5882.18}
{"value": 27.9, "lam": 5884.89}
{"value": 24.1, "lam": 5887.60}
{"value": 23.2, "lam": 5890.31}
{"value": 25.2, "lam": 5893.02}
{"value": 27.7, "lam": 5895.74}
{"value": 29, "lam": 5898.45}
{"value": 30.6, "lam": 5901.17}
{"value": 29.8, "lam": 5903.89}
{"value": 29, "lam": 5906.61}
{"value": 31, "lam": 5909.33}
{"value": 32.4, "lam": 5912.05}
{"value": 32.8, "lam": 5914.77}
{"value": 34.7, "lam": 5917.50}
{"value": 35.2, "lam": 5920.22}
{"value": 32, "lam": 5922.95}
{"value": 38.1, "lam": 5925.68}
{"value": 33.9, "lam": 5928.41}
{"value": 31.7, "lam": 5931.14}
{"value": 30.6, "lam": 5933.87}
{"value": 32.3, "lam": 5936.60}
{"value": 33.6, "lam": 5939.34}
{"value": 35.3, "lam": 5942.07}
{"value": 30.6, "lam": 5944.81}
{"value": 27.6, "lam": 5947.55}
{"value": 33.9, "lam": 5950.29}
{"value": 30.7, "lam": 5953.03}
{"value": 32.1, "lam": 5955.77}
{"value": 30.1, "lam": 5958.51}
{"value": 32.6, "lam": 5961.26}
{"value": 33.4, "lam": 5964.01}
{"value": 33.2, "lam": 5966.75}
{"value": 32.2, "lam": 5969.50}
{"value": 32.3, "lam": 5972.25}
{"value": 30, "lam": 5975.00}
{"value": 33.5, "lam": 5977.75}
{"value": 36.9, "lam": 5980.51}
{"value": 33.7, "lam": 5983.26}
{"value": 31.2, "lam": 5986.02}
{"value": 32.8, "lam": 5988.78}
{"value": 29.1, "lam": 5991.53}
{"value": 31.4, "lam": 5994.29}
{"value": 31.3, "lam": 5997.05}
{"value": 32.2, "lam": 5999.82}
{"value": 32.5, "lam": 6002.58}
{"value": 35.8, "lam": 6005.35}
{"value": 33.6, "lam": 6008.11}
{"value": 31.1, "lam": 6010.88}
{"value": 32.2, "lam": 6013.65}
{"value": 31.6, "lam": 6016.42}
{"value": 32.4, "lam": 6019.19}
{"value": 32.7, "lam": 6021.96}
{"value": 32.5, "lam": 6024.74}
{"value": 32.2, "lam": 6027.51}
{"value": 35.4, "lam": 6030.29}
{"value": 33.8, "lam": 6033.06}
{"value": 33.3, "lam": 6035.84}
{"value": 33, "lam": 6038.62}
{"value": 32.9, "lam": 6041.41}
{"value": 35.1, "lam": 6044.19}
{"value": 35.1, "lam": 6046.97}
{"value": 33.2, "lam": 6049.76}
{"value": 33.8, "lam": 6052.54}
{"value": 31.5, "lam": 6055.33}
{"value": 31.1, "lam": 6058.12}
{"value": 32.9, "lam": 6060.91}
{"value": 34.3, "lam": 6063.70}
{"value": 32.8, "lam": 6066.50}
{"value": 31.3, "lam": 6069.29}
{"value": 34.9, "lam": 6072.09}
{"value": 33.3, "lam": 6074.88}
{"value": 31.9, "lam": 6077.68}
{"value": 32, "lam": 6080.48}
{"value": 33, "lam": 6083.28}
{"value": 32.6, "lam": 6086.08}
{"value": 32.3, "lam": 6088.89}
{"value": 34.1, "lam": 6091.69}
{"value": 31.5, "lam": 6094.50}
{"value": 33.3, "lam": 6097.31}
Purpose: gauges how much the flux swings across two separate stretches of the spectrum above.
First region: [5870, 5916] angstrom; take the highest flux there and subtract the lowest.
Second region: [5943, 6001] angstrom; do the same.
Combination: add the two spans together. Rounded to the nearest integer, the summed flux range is 22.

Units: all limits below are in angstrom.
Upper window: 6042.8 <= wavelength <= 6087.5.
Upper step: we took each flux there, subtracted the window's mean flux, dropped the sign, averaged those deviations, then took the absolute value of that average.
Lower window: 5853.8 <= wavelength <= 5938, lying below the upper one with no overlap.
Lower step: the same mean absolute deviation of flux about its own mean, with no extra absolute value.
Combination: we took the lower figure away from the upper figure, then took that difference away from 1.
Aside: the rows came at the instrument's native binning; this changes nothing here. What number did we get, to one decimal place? 2.5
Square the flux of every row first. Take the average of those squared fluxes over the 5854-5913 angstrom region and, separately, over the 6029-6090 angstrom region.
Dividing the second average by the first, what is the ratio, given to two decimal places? 1.16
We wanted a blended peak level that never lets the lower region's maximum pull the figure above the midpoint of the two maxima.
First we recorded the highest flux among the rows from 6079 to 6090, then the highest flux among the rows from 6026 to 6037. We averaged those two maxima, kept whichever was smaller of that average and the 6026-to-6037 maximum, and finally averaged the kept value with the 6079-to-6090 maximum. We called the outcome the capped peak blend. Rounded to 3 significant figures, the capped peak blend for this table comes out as 33.6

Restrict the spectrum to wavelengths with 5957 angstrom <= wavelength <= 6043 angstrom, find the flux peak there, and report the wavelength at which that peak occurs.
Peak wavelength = 5980.51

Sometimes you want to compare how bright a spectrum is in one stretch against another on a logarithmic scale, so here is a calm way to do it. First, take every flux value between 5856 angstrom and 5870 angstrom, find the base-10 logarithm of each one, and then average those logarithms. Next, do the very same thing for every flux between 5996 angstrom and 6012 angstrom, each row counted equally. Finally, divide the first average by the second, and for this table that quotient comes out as 1.00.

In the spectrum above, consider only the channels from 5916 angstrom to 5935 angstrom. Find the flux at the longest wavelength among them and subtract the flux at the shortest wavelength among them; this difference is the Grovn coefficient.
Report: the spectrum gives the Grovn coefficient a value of -4.10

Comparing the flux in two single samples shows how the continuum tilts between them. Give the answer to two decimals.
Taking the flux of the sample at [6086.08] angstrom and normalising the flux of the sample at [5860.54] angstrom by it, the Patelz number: 1.02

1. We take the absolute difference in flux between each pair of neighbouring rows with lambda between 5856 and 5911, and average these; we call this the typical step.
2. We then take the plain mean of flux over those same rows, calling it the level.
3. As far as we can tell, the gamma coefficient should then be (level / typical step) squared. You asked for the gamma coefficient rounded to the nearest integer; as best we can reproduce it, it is 185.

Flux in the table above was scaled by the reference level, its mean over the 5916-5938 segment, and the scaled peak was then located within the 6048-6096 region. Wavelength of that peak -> 6072.09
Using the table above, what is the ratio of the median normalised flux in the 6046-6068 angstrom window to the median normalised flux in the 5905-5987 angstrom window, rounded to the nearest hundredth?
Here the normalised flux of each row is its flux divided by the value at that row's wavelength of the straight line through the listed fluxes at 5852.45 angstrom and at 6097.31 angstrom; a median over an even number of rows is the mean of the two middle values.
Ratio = 1.00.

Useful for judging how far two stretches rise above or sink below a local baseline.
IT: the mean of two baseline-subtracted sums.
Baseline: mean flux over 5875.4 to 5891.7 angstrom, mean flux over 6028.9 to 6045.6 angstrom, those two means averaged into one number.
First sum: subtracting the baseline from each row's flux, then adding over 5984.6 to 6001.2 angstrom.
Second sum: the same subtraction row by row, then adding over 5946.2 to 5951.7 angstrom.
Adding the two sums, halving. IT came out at -1.0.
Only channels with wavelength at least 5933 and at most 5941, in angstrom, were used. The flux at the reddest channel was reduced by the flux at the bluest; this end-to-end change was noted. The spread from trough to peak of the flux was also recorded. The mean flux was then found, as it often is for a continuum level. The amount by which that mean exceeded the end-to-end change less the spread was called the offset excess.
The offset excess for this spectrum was 32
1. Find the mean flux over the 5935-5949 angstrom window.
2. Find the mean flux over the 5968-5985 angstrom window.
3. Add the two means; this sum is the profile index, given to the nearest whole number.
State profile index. 65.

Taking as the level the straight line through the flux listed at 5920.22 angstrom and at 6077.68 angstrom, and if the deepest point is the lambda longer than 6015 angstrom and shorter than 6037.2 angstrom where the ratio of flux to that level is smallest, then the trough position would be 6016.42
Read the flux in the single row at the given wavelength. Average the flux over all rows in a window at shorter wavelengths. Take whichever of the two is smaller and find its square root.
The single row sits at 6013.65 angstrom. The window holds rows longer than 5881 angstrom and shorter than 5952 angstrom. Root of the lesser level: 5.57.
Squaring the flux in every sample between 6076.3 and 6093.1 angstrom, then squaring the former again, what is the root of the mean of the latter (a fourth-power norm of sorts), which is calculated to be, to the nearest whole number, 1068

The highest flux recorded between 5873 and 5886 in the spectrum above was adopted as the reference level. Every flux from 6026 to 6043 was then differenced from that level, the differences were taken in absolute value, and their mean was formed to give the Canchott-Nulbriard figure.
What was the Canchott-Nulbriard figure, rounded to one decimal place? 2.5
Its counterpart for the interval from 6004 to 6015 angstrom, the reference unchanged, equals 2.7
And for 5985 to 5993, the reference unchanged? 4.9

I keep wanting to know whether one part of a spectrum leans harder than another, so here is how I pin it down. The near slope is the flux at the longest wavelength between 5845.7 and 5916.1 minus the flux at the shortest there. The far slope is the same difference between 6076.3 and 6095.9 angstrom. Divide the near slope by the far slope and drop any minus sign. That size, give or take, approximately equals 2.0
